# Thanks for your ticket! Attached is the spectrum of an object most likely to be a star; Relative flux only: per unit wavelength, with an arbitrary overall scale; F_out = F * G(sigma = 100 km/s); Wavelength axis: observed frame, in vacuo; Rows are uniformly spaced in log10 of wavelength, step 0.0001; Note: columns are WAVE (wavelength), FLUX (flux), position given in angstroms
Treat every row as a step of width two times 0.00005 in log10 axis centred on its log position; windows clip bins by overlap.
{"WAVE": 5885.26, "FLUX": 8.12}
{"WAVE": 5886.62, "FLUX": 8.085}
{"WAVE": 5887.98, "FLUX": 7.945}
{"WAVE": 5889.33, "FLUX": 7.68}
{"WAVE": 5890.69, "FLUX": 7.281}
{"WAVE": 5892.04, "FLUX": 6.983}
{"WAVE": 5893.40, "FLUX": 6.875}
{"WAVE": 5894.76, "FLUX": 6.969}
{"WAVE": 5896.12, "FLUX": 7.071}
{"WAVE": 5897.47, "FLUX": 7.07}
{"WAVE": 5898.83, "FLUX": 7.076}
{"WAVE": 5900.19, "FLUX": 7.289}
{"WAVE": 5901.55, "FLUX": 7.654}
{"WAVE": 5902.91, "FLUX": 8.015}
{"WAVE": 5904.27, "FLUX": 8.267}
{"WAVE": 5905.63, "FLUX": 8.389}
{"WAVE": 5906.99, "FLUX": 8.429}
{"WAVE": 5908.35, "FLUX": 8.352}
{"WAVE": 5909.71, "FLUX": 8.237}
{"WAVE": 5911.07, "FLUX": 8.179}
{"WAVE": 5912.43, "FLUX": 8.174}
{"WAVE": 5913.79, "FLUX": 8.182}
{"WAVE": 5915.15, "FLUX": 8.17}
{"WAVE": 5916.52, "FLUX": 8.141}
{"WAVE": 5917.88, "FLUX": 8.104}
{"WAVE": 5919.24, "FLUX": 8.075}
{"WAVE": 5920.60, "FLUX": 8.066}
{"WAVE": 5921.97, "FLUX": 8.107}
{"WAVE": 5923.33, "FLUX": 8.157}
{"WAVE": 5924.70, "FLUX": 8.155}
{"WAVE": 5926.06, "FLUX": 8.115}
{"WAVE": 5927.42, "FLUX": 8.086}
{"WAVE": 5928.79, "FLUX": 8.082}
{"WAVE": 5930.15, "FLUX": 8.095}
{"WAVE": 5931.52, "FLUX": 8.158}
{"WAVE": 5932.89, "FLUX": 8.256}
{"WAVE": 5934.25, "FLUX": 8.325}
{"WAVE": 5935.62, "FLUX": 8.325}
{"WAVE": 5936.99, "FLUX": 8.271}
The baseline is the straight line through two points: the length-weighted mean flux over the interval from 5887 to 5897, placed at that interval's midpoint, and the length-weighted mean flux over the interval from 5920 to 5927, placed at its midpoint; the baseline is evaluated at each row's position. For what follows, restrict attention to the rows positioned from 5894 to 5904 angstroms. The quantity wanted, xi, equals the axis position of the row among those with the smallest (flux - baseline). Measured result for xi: 5898.83 angstroms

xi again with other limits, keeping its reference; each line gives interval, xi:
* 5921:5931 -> 5930.15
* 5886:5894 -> 5893.40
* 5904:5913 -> 5912.43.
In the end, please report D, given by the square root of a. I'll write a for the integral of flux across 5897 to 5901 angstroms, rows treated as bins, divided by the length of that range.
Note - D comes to 2.68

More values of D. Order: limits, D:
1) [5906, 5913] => 2.88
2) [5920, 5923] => 2.84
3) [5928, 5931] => 2.84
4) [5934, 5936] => 2.88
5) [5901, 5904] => 2.81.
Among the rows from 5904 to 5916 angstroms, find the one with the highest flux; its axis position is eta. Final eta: 5906.99 angstroms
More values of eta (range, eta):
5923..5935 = 5934.25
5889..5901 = 5889.33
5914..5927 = 5915.15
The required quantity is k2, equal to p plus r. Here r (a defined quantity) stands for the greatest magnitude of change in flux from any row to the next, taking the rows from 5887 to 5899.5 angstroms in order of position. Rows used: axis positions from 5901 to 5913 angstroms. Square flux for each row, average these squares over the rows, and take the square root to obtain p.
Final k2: 8.59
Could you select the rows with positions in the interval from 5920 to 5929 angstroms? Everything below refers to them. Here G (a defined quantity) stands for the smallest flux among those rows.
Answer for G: 8.066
